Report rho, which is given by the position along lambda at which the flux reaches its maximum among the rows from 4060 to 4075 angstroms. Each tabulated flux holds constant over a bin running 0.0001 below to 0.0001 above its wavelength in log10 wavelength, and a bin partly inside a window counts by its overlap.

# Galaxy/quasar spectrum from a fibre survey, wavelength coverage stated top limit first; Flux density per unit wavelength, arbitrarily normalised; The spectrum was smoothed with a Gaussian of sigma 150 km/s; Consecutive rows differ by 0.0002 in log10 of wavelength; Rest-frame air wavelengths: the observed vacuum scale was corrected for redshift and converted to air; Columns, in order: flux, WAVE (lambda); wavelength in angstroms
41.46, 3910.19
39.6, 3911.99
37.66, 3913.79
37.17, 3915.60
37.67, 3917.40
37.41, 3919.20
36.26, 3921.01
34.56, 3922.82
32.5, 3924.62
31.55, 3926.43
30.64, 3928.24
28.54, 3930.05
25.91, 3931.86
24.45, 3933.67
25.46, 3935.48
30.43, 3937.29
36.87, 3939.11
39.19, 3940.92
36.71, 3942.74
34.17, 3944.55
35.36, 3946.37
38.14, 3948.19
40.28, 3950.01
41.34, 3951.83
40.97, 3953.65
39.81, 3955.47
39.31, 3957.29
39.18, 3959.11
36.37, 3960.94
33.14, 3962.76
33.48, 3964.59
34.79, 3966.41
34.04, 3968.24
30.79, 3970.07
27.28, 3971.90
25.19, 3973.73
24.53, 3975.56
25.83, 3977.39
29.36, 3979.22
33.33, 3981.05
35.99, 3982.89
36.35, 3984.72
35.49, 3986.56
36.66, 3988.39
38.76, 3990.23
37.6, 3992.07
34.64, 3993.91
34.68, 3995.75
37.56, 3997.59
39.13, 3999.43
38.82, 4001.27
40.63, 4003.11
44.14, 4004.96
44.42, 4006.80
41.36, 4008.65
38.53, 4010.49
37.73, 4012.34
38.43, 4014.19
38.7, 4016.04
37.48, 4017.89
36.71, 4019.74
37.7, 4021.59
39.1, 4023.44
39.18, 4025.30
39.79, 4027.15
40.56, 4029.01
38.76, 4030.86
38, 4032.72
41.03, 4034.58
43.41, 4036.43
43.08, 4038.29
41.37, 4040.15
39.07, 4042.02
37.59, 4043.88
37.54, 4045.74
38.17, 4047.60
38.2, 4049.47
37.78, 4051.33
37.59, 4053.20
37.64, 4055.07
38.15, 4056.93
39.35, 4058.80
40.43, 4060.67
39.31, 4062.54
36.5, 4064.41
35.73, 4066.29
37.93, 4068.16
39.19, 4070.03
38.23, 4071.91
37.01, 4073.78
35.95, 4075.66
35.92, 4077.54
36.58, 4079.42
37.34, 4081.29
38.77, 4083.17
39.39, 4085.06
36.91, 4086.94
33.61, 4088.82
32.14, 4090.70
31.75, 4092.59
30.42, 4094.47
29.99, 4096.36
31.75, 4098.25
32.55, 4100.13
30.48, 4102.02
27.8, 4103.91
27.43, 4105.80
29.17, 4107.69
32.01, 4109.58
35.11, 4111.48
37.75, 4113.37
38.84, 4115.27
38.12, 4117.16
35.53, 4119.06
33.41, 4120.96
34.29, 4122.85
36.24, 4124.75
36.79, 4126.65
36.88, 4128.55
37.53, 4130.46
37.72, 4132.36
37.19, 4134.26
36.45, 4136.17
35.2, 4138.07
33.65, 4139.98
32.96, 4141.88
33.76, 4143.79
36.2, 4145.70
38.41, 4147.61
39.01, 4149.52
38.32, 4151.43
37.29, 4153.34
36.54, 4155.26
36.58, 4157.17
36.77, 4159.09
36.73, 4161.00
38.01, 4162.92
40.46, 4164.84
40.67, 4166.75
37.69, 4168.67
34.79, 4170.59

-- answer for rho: 4060.67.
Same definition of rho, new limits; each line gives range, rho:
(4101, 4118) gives 4115.27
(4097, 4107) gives 4100.13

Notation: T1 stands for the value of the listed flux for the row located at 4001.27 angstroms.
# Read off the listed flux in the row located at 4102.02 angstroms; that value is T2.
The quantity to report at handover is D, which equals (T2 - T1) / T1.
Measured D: -0.21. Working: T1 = 38.82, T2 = 30.48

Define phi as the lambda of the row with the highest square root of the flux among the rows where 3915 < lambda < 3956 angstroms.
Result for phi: 3951.83 angstroms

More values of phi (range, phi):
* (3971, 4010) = 4006.80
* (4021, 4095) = 4036.43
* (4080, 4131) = 4085.06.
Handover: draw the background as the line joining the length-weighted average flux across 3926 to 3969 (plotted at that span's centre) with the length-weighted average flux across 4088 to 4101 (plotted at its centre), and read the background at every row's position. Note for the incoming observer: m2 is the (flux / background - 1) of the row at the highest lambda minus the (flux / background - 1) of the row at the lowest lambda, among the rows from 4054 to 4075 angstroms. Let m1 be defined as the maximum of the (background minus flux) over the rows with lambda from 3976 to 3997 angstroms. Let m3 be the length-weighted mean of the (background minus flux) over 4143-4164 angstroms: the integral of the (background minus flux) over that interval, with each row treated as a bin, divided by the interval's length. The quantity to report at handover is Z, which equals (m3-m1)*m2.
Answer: 0.1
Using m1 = 8.2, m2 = -0.01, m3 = -6.5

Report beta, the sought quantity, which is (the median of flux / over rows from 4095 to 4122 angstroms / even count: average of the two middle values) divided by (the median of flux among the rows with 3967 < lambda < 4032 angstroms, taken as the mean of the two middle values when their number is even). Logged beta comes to 0.86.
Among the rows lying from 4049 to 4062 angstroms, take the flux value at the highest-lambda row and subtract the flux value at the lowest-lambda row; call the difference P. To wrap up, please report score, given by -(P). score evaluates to -2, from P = 2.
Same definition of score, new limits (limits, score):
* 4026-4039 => -3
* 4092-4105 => 4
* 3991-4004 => -3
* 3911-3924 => 5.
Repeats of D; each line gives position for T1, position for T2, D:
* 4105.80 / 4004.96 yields 0.61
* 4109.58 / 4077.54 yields 0.12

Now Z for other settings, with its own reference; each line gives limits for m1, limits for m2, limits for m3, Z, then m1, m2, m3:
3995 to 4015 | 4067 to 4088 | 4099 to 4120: 0.0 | -1.0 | -0.02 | -1.7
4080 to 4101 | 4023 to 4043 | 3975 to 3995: 0.0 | 1.7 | 0.01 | 0.2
